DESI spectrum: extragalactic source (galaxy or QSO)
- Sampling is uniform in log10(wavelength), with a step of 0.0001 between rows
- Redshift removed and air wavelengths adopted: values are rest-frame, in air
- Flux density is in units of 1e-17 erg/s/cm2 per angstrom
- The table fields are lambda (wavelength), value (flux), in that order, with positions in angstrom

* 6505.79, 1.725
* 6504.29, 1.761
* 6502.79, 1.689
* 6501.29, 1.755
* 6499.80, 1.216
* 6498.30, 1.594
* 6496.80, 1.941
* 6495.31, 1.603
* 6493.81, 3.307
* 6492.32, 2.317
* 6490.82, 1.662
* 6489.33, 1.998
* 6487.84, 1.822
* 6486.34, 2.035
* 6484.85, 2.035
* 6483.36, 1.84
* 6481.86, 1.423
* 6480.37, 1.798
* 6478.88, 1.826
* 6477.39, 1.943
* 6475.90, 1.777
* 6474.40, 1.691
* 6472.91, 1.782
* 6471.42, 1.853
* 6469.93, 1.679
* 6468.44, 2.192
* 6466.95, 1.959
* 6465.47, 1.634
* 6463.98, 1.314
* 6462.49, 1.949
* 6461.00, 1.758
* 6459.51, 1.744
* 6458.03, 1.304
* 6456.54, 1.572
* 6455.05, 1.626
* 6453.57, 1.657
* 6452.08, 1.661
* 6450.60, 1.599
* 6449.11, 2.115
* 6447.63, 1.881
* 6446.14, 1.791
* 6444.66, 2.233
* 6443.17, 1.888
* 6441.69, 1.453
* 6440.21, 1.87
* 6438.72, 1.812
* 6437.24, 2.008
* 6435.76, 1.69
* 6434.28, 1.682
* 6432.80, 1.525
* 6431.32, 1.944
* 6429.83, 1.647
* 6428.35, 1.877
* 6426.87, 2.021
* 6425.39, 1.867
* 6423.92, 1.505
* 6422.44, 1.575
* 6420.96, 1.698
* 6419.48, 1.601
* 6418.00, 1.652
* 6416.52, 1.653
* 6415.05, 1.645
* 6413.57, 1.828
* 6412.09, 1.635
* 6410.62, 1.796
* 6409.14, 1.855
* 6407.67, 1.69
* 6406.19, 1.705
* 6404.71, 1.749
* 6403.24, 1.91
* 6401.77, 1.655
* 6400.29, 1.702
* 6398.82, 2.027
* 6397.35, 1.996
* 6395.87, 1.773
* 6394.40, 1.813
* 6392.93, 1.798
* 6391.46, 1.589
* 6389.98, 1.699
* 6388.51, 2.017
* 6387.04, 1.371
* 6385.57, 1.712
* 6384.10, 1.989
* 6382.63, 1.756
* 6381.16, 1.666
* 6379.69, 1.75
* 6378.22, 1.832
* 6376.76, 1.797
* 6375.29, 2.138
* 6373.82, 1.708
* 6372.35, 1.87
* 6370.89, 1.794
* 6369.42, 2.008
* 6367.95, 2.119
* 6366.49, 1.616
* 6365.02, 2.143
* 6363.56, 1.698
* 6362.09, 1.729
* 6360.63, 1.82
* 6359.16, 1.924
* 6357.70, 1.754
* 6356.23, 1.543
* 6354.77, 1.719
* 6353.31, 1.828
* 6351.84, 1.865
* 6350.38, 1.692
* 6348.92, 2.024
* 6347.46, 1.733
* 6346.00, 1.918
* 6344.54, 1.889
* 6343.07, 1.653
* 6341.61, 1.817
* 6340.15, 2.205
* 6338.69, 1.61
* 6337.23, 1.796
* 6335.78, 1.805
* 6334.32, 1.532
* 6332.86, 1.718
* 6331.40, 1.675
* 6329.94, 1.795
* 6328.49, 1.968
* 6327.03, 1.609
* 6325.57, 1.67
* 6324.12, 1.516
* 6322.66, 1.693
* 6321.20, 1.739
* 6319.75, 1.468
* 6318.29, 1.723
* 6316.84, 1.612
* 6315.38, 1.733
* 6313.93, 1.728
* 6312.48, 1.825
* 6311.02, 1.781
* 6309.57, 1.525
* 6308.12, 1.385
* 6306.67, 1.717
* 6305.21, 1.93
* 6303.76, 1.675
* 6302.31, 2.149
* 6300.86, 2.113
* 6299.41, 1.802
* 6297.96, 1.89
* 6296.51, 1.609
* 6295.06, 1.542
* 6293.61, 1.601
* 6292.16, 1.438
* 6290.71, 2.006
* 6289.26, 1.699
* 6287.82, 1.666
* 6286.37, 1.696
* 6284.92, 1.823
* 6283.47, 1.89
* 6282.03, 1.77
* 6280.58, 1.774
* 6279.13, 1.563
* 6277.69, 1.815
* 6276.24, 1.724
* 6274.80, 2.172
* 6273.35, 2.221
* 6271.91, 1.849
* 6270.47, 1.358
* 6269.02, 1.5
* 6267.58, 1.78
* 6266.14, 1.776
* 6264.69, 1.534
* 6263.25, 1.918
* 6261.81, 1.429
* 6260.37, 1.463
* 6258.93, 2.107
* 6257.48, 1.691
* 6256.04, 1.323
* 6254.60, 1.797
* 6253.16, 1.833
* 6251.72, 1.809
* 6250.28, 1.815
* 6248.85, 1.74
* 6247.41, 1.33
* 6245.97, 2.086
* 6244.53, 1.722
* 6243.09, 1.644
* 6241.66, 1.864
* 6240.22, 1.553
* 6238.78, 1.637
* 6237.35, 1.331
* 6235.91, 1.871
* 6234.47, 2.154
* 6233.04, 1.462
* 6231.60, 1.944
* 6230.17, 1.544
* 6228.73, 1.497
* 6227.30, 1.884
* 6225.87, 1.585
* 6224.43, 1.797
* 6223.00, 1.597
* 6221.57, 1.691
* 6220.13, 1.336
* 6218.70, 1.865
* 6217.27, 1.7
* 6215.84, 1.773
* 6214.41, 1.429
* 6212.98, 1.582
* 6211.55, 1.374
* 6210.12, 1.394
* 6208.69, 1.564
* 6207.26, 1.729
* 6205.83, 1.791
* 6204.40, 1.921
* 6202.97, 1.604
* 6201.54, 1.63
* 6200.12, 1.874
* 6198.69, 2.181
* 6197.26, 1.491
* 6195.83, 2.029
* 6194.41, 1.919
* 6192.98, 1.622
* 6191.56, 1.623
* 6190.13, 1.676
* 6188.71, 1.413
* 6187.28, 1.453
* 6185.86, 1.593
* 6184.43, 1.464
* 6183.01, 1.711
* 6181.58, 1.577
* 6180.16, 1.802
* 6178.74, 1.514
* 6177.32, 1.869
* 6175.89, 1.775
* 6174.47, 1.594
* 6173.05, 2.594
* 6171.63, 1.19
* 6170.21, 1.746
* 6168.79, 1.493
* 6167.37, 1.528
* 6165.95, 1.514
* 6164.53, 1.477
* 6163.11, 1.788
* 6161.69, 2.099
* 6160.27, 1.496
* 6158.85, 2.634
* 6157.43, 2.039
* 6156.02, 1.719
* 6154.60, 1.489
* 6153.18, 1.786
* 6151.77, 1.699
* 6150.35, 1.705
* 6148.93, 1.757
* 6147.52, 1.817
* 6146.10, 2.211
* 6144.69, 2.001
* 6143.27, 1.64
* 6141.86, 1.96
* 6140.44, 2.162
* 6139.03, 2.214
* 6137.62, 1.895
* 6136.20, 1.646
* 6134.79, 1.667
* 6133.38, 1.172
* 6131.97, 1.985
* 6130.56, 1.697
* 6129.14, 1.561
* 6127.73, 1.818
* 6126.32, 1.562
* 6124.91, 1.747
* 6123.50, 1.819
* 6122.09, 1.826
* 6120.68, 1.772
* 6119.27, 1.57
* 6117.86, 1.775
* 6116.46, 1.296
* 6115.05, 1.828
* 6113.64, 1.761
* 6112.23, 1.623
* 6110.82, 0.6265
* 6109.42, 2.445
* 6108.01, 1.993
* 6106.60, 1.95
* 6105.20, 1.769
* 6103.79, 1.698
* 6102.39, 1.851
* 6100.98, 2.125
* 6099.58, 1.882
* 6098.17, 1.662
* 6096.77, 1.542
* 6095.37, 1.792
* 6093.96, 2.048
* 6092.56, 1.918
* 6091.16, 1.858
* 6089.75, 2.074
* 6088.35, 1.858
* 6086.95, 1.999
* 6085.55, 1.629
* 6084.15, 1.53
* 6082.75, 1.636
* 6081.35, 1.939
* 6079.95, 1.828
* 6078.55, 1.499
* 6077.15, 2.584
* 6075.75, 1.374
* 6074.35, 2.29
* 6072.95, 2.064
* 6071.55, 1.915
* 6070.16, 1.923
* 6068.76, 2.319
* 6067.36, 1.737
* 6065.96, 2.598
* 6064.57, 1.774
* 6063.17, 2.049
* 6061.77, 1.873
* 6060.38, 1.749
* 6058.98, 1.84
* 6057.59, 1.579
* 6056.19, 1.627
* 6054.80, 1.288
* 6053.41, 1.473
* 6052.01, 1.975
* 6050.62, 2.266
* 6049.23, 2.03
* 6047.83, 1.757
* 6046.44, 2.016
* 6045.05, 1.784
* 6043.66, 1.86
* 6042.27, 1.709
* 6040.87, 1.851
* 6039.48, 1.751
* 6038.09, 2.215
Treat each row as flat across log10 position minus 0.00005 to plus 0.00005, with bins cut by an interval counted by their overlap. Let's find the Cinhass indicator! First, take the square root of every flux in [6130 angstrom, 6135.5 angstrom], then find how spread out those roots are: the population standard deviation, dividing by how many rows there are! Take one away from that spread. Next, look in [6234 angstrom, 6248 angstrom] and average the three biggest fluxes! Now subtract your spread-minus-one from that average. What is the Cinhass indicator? 2.92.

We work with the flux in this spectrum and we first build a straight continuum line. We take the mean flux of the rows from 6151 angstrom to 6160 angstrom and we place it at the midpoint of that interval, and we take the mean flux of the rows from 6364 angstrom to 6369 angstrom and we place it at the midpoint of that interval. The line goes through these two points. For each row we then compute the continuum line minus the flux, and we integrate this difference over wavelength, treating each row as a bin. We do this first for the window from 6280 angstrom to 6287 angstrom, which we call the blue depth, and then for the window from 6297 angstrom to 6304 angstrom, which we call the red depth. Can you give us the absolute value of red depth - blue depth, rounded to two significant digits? 0.94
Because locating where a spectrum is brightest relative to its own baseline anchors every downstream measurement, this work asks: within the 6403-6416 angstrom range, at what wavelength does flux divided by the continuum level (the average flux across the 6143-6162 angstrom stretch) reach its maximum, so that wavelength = 6403.24 angstrom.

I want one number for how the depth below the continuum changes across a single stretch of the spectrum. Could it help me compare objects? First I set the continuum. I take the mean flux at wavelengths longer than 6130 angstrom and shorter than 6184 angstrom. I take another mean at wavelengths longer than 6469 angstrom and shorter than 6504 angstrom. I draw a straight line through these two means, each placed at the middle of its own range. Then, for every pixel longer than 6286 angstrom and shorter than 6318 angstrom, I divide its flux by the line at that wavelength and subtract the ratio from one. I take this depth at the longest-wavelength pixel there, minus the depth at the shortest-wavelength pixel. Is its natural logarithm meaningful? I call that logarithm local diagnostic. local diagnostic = -3.0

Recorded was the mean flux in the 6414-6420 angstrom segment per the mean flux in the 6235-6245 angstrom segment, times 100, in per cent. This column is 99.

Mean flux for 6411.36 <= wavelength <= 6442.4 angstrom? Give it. 1.72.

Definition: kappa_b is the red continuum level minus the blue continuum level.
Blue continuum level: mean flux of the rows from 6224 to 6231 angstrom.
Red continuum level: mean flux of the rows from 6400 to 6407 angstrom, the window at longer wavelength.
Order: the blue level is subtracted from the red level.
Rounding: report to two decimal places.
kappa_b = 0.08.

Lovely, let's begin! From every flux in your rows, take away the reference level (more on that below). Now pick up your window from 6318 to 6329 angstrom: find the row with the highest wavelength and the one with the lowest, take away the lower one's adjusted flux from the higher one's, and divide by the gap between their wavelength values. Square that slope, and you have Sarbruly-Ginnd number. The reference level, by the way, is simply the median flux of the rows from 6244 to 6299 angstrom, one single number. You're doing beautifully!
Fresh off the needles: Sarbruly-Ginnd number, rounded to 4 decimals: 0.0006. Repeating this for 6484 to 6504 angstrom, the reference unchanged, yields 0.0004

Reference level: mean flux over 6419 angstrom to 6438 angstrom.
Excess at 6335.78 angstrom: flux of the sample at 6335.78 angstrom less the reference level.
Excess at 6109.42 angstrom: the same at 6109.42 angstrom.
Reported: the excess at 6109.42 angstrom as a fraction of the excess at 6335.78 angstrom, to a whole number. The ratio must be 11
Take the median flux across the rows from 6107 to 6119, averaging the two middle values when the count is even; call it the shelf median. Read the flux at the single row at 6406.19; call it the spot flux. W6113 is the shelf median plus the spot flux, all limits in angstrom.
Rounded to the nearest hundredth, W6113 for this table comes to 3.47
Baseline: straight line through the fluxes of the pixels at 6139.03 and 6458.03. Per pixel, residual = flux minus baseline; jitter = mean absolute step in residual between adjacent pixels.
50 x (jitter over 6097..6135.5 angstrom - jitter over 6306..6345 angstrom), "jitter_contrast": 7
